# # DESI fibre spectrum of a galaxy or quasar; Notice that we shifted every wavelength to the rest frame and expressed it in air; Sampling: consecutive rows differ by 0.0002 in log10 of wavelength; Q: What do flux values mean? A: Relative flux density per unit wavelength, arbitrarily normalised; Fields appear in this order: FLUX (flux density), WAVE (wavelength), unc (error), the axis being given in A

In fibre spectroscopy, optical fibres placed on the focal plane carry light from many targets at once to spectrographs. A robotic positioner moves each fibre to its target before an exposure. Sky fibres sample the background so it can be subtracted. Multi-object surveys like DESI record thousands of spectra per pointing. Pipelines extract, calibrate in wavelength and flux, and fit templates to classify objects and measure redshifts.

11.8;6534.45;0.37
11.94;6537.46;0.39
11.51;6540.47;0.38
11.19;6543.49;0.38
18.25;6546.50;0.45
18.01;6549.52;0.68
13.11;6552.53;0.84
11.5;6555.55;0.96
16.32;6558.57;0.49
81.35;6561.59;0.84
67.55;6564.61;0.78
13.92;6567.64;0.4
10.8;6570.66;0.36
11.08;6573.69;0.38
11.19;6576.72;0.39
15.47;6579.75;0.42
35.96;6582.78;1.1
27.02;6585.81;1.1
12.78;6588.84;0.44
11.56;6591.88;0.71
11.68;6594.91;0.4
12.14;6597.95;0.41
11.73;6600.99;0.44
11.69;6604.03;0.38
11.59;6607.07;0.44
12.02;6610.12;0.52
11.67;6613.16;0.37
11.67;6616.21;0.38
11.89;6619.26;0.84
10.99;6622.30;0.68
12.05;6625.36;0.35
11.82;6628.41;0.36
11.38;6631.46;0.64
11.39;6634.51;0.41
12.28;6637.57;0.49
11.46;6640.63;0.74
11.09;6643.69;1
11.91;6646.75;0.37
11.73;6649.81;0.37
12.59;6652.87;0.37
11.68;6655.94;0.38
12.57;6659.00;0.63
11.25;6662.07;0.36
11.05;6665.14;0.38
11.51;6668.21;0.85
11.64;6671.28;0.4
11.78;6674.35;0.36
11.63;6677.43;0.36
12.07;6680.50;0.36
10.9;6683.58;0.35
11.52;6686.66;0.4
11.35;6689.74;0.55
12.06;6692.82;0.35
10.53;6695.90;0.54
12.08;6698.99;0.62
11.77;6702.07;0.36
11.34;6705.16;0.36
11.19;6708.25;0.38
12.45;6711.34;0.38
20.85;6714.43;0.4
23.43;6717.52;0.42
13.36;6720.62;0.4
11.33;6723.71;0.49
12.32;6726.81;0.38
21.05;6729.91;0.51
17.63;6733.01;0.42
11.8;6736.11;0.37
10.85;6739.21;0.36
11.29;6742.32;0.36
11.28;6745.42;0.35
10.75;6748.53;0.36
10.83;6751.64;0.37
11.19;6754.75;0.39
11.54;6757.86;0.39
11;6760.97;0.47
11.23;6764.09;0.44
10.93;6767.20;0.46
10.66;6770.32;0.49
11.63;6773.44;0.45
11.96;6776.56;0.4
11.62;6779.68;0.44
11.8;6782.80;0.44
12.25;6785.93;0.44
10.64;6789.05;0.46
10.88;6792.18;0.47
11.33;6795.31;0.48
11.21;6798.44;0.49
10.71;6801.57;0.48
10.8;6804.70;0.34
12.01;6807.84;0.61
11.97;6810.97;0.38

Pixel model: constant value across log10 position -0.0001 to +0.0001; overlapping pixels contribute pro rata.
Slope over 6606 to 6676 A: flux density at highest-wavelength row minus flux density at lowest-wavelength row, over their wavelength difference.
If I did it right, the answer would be 0.00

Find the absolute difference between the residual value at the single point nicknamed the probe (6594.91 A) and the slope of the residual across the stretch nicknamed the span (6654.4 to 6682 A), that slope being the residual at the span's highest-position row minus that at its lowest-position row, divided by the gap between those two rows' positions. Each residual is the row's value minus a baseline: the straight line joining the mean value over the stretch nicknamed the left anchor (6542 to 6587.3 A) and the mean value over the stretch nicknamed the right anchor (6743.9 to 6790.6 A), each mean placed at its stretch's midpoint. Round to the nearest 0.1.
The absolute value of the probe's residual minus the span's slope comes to 10.7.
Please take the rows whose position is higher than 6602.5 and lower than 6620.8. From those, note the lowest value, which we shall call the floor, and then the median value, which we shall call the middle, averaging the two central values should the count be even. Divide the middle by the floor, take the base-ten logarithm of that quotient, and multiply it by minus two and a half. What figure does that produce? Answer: -0.01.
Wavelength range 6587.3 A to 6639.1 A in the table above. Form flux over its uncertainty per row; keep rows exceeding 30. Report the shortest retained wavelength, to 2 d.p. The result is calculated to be 6604.03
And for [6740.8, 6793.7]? 6742.32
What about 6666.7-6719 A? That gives 6674.35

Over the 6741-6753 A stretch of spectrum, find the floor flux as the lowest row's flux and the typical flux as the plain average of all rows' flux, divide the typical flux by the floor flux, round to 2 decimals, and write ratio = 1.03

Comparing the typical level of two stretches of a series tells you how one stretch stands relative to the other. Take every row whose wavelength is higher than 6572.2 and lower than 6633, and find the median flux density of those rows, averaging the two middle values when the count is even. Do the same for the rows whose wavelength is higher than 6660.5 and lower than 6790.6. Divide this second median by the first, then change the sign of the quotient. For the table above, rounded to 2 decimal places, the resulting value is -0.98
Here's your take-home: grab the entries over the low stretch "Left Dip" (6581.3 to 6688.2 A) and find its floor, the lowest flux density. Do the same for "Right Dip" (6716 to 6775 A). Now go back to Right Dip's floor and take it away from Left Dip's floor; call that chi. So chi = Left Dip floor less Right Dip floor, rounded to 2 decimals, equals 0.24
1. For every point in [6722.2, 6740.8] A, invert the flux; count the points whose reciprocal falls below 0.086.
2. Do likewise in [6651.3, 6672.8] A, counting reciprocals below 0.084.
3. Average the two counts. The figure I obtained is 3.0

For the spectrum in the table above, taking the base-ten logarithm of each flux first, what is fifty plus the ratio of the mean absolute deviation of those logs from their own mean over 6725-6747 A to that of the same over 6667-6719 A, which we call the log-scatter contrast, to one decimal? 51.6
